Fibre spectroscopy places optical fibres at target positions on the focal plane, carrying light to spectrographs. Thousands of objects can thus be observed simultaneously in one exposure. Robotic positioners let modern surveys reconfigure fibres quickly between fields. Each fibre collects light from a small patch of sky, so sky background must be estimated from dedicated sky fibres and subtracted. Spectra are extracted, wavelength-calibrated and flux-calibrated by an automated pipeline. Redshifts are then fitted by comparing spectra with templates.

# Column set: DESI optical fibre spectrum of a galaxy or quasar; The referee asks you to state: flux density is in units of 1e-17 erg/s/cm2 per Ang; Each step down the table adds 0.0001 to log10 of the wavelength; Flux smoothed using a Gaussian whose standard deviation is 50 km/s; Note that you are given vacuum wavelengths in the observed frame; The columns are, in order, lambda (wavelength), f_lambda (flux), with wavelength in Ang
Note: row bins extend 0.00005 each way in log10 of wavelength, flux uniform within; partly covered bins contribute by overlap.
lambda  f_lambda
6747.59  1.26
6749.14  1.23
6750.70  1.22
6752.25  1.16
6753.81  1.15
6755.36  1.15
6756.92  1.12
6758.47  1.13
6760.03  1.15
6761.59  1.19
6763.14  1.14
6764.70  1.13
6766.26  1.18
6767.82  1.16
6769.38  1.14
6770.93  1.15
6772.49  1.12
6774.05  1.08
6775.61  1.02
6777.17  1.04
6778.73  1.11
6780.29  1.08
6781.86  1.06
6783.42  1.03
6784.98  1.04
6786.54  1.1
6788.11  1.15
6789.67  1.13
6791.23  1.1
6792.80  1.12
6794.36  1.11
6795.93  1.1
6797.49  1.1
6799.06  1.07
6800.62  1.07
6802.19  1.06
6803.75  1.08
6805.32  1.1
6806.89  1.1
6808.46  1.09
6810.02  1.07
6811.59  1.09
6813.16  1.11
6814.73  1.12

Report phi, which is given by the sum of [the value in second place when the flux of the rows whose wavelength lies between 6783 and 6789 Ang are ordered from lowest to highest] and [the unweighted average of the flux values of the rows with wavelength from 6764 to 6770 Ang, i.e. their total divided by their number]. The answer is 2.19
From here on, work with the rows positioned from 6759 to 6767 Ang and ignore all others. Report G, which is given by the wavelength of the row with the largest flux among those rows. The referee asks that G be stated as 6761.59 Ang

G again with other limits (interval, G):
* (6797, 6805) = 6797.49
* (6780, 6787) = 6786.54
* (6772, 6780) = 6772.49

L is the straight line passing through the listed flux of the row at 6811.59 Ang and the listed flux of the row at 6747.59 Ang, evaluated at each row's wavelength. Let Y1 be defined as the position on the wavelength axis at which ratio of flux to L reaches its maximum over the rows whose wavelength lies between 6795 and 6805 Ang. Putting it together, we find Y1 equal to 6797.49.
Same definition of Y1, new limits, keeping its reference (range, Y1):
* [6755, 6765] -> 6761.59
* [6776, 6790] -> 6788.11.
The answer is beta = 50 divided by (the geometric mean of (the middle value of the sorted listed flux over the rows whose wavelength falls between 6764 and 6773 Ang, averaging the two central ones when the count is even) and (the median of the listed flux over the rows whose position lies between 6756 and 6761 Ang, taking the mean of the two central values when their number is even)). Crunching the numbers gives 44.0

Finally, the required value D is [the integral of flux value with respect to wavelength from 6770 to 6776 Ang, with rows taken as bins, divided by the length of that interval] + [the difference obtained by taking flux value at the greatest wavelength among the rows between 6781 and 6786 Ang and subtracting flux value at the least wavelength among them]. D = 1.08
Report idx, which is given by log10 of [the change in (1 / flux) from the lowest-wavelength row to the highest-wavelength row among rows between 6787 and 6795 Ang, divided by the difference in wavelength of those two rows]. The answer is -2.3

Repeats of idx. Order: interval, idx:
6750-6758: -1.9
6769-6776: -1.8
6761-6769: -2.5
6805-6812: -2.9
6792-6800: -2.2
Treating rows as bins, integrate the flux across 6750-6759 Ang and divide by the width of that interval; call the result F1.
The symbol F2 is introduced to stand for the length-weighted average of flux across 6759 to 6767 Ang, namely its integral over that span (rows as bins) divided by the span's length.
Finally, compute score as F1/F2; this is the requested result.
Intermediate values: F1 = 1.16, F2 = 1.16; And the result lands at 1.00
